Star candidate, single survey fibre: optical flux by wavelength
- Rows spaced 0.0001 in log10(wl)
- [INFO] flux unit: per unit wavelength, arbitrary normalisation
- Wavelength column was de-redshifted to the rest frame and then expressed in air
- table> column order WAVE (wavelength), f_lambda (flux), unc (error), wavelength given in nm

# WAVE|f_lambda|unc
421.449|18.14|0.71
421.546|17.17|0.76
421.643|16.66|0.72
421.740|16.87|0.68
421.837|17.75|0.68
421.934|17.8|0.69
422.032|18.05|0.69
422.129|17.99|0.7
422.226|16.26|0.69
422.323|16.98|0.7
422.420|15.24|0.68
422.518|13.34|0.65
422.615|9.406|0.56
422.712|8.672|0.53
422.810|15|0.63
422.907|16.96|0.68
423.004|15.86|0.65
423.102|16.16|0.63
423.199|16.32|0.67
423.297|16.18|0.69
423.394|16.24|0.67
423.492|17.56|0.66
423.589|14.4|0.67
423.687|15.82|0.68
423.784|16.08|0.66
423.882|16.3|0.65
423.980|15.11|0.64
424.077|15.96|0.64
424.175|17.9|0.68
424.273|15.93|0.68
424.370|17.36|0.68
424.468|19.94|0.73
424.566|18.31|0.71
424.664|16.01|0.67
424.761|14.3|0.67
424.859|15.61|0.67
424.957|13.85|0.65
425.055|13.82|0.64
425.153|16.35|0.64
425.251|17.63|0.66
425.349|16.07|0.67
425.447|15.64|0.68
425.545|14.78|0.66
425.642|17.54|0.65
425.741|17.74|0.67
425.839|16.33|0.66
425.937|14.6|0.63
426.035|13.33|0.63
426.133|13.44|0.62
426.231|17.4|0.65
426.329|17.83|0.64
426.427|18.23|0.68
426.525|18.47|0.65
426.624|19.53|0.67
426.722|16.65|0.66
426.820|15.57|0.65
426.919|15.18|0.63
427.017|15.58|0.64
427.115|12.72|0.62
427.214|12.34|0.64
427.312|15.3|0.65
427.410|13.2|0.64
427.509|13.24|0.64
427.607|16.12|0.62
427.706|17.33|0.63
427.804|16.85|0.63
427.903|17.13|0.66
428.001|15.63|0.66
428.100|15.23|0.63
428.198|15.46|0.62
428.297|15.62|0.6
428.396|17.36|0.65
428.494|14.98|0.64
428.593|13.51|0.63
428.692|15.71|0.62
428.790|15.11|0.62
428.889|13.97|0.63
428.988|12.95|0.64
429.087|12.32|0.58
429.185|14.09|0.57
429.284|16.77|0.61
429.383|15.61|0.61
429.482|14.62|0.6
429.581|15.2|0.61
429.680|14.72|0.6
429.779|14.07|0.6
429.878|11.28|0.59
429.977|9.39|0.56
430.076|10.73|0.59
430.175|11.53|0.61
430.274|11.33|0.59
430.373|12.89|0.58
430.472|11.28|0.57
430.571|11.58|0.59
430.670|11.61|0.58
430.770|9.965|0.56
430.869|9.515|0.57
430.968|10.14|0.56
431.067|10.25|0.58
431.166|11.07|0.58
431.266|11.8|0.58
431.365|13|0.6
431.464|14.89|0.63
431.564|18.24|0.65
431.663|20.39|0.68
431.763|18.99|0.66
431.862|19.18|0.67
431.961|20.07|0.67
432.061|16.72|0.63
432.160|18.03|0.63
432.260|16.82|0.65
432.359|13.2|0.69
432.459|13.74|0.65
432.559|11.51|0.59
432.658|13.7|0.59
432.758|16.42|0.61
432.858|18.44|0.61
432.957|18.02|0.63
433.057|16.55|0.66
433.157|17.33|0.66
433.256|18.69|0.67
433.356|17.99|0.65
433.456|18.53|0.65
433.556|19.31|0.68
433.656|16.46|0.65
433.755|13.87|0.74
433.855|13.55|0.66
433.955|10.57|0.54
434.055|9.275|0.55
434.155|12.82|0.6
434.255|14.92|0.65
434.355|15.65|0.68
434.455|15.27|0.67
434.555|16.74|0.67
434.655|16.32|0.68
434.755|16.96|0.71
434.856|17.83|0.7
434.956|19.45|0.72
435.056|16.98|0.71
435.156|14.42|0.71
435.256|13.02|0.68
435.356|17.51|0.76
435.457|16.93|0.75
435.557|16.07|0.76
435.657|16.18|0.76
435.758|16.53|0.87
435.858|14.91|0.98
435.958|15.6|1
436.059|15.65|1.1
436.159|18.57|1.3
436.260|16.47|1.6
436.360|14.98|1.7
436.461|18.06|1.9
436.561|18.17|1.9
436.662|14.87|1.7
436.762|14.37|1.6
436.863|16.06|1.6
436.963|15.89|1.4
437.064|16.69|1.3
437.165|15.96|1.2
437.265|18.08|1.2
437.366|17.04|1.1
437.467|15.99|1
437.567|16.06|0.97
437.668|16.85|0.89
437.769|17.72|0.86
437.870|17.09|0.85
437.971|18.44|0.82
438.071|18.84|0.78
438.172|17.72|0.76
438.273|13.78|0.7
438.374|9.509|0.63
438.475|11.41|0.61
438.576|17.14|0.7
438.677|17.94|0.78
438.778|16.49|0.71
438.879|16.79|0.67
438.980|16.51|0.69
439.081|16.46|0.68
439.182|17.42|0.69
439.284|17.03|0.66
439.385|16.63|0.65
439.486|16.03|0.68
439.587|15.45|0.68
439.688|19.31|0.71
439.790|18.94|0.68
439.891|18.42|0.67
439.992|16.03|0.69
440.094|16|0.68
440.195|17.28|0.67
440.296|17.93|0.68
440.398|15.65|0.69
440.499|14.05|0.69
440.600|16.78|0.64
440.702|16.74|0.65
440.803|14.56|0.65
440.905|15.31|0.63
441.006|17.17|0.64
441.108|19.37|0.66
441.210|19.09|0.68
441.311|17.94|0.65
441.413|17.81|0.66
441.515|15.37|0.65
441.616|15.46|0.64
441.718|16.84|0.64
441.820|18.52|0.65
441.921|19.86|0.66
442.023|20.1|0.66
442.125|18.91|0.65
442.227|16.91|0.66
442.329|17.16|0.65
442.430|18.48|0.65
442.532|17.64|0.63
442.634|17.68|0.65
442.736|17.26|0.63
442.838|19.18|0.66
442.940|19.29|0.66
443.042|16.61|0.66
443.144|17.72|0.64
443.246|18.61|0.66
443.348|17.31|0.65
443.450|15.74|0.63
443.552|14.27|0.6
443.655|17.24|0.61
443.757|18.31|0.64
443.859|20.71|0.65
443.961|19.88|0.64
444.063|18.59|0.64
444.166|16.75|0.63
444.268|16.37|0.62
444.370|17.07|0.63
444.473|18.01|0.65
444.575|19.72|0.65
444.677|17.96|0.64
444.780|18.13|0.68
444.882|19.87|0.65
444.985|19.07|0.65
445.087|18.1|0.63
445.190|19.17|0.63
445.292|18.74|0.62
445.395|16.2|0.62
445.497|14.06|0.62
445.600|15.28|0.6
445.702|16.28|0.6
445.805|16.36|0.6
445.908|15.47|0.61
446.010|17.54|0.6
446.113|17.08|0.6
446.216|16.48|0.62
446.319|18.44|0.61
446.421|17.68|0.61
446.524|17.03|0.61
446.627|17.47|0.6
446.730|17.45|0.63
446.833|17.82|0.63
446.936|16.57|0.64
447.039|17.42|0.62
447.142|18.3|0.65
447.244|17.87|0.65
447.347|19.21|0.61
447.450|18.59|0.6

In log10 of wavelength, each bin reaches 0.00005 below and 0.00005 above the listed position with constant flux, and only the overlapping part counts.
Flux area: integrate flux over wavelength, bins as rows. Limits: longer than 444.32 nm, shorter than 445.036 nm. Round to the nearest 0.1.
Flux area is 13.3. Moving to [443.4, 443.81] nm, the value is 6.7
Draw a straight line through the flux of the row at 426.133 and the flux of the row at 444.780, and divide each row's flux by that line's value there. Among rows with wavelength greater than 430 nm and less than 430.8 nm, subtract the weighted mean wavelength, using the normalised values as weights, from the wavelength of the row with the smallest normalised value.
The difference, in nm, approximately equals 0.35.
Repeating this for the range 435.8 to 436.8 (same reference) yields 0.45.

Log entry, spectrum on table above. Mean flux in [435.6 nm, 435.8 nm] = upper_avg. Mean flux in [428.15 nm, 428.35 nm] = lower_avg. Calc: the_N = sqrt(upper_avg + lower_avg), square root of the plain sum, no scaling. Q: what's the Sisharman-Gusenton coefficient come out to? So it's 5.6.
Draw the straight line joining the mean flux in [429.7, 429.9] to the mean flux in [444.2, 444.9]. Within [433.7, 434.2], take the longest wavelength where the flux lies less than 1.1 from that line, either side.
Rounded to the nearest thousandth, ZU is 433.855 nm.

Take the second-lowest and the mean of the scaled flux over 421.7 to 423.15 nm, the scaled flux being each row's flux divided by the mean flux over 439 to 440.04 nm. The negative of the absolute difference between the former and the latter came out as -0.35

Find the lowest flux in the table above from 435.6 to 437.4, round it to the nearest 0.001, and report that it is 14.370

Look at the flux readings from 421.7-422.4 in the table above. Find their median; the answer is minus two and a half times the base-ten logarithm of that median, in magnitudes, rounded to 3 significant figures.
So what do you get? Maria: -3.12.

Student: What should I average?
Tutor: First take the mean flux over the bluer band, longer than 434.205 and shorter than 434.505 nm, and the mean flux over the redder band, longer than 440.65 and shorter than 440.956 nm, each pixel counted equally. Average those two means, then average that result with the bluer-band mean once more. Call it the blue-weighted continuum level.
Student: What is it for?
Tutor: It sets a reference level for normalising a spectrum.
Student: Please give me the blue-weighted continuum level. 15.3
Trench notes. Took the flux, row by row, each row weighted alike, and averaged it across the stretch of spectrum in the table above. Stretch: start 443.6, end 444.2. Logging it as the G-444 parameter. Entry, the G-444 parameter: 18.6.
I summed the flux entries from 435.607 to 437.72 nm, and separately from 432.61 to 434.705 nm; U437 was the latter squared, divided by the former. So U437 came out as 318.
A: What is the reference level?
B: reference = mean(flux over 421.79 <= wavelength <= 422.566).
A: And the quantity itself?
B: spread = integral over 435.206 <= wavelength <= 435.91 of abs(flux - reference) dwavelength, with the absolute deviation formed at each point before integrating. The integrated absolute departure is 0.8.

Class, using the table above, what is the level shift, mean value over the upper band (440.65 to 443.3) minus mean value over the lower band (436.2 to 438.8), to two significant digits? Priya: 1.5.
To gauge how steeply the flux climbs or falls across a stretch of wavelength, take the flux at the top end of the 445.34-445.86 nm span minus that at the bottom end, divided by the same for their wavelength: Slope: 0.4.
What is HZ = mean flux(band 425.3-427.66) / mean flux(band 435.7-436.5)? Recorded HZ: 0.96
